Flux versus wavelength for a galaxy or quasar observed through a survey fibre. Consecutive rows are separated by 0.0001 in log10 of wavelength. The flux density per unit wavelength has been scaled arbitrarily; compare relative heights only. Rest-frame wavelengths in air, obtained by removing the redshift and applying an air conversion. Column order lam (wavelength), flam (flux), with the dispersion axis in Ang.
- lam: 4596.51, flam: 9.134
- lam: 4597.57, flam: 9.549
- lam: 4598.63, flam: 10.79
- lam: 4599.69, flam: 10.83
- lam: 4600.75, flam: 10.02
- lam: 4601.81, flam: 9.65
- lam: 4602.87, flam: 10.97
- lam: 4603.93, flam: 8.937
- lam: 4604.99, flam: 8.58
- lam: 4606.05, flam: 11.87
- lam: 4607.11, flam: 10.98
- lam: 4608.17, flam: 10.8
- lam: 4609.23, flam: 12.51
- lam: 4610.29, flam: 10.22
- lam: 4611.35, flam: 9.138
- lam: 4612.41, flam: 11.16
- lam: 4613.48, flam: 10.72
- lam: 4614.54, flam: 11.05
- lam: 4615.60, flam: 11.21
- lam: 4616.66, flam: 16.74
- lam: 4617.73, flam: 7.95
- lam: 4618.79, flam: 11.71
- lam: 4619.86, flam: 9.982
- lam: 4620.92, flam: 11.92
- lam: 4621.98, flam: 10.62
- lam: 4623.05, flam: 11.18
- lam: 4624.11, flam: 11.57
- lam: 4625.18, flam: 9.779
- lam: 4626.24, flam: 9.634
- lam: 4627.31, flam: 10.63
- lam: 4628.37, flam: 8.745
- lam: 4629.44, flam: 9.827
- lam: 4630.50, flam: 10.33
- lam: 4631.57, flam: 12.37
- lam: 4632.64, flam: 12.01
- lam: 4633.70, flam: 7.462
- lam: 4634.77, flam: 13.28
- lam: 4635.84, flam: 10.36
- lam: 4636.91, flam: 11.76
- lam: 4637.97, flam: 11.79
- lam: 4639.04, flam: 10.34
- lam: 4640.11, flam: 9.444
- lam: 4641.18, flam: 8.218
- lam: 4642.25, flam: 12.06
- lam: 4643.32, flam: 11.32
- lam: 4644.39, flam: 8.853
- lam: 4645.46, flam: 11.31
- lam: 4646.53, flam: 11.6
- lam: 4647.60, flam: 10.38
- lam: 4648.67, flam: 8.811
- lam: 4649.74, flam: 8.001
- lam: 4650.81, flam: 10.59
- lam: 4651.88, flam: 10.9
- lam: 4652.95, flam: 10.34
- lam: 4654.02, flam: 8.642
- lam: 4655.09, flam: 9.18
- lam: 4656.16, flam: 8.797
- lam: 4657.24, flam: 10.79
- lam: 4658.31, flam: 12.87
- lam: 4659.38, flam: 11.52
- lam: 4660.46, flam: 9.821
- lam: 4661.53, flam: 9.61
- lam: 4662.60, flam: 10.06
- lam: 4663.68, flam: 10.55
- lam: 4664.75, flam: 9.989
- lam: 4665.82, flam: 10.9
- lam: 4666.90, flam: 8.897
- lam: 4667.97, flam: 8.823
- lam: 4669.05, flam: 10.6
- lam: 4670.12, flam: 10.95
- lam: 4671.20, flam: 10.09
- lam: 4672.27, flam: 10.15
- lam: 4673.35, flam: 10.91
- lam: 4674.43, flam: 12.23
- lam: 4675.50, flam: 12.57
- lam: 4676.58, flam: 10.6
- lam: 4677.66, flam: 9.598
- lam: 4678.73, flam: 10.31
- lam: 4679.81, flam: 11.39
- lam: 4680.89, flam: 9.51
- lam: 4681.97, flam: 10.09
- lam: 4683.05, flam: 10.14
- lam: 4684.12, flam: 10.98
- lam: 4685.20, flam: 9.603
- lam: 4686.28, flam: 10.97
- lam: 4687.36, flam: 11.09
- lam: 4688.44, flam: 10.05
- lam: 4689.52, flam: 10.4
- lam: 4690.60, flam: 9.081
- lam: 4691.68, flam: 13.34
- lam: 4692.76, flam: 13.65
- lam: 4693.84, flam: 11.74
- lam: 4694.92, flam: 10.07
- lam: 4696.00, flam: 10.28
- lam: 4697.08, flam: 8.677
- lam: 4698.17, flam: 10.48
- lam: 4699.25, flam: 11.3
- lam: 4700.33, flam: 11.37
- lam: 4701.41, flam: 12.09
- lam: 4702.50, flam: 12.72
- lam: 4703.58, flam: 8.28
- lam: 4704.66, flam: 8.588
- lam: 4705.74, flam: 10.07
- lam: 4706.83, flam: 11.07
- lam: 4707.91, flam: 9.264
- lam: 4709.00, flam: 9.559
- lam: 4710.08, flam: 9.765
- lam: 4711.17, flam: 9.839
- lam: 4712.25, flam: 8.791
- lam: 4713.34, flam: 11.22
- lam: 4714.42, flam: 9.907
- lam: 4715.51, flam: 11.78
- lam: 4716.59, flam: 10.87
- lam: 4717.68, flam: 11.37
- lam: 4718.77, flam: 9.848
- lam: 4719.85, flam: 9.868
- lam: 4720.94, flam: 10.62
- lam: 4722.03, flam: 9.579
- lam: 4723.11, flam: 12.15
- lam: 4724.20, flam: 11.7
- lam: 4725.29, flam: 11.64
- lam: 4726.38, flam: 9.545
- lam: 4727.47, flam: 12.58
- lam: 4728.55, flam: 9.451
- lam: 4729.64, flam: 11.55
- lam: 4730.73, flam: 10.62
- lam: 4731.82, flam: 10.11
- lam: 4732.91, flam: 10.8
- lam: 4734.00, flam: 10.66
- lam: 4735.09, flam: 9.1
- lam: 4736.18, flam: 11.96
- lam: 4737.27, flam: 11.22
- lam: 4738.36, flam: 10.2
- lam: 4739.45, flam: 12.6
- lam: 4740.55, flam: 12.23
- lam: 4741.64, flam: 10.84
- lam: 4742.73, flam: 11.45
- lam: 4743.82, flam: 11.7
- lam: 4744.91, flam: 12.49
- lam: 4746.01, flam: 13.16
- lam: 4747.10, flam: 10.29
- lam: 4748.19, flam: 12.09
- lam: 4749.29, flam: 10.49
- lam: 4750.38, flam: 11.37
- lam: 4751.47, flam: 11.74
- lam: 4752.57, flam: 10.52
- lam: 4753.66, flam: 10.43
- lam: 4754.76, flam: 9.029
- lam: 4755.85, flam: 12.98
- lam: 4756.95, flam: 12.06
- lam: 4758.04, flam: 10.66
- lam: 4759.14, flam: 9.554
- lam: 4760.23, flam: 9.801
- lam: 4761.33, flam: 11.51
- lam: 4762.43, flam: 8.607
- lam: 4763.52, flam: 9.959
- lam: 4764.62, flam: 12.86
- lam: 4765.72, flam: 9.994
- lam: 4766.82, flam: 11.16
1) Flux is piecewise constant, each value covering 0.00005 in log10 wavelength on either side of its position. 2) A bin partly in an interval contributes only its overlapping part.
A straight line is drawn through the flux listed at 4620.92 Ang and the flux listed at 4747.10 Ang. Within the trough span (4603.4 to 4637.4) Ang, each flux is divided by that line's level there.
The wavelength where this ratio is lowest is 4633.70 Ang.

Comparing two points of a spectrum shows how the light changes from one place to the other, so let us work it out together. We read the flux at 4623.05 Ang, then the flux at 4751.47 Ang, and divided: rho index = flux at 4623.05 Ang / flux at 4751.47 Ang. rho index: 1.0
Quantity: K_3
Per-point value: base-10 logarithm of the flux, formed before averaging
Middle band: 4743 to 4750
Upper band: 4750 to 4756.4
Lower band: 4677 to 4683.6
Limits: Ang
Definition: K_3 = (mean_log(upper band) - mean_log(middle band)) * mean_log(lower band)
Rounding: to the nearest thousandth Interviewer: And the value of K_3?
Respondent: -0.028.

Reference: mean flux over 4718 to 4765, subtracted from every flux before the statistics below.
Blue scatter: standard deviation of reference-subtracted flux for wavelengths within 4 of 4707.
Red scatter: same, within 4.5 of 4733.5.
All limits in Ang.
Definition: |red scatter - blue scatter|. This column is 0.0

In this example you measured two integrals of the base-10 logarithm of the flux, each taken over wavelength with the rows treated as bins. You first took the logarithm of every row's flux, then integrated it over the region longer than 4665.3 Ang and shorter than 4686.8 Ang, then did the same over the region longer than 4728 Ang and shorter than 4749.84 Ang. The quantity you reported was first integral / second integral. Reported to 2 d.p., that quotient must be 0.96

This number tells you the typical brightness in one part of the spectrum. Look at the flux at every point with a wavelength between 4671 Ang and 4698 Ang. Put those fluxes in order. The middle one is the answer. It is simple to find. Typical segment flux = 10.3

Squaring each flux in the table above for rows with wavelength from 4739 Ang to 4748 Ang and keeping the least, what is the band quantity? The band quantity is 106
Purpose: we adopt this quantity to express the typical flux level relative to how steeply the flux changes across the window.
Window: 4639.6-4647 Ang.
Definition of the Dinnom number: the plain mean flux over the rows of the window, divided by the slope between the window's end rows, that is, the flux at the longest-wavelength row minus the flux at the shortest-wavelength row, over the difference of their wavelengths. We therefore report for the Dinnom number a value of 31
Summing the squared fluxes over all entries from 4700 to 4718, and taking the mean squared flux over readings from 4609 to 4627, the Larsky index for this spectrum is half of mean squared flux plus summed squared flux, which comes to 992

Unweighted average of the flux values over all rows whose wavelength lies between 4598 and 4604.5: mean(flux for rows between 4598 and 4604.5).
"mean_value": 10.2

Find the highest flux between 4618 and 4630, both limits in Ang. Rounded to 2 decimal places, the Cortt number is 11.92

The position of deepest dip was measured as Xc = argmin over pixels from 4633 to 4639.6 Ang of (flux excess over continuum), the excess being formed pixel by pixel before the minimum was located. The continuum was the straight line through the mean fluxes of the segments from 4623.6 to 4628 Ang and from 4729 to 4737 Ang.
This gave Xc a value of 4633.70 Ang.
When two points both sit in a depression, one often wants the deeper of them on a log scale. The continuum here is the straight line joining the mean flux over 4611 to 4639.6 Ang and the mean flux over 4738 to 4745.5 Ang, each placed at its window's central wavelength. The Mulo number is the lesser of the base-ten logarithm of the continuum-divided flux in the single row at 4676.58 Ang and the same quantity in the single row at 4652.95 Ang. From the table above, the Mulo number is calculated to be -0.029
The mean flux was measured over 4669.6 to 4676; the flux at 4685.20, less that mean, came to -1.5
